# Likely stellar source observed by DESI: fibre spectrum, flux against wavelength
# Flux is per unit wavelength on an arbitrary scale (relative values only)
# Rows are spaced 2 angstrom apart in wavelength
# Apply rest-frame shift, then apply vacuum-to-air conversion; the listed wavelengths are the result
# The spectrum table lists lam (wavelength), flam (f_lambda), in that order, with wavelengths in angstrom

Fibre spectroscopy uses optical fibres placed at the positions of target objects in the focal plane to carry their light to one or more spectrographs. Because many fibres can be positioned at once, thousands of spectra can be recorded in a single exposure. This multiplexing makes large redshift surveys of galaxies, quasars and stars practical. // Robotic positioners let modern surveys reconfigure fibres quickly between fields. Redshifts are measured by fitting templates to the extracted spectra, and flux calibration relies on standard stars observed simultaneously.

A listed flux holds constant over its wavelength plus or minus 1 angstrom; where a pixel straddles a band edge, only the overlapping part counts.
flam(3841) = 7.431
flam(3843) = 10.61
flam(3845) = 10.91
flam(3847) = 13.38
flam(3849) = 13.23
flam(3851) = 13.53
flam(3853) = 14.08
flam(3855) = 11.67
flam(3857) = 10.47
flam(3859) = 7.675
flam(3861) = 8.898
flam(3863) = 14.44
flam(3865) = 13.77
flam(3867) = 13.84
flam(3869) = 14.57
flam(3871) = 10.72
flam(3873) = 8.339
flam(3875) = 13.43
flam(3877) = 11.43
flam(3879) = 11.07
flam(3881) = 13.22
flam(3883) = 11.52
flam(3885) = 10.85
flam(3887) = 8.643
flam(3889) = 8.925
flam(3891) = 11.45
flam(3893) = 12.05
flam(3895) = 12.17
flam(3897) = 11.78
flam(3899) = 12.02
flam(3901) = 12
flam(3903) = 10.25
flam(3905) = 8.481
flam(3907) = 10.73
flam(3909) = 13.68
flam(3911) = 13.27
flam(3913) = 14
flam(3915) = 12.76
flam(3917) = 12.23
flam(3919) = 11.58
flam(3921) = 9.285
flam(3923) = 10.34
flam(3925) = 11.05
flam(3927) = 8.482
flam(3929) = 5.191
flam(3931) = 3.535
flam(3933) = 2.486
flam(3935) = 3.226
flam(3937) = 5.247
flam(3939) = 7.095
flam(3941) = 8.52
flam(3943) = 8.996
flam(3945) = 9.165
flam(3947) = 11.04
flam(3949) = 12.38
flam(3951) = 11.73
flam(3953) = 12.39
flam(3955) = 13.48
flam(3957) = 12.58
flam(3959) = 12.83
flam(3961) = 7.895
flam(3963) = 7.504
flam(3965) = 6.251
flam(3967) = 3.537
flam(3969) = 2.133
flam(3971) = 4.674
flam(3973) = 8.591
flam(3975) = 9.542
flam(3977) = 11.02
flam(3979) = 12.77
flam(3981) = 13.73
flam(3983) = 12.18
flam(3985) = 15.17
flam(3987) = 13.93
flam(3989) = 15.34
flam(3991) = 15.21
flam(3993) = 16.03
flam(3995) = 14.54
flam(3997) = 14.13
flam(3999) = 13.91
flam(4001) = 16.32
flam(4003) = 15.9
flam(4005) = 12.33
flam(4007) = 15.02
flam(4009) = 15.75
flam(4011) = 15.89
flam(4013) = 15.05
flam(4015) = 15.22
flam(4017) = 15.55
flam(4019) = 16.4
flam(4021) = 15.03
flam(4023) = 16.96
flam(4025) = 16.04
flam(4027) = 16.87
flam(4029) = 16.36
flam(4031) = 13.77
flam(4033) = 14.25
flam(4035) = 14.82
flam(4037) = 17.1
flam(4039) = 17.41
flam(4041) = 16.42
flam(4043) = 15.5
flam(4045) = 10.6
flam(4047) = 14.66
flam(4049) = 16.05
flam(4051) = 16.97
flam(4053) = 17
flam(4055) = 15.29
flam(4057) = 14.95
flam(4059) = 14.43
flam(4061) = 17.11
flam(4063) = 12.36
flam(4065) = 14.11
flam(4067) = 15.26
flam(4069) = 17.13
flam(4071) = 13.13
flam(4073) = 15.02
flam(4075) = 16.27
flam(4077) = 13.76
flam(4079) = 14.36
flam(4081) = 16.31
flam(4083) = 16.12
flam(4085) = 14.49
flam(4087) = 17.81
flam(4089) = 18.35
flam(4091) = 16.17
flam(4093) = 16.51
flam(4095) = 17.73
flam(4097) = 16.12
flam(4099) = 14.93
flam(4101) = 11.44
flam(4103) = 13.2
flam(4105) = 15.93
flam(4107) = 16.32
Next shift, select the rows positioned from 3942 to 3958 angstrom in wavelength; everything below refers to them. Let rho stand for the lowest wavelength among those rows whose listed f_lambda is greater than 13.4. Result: 3955 angstrom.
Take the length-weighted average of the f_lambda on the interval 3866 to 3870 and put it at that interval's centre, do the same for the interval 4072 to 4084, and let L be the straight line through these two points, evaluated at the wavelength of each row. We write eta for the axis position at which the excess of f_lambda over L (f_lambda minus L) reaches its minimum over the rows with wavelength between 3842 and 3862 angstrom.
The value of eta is 3859 angstrom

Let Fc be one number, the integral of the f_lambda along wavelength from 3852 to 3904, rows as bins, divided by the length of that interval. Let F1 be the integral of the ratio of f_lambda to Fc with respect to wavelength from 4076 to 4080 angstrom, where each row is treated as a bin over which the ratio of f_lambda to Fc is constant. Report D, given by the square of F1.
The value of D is 24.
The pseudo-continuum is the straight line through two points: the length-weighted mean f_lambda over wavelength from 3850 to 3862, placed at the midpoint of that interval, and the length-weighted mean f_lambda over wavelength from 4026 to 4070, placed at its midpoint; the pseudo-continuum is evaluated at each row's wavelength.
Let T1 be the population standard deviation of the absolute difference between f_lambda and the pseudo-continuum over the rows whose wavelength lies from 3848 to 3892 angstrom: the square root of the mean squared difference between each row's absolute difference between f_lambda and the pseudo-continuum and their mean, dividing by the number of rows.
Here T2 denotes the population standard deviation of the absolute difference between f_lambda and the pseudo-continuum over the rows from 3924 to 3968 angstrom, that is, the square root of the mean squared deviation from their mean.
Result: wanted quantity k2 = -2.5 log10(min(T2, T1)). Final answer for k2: -0.16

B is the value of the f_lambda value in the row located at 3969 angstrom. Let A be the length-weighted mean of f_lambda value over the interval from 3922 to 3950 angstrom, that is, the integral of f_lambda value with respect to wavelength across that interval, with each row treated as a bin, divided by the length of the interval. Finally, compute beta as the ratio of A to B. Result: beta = 3.6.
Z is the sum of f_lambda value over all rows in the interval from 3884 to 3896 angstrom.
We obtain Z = 64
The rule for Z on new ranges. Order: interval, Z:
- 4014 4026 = 95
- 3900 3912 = 68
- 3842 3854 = 76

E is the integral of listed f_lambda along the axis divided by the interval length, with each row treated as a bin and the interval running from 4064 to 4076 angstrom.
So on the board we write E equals 15.2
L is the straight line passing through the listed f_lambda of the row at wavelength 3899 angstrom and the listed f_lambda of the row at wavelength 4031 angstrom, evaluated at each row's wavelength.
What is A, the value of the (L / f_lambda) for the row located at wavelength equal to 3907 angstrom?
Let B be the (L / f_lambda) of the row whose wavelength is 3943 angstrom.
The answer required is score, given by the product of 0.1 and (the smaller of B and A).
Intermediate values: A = 1.1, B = 1.40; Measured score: 0.113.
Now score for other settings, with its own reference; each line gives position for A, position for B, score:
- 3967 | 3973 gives 0.151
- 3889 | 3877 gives 0.103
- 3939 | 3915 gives 0.096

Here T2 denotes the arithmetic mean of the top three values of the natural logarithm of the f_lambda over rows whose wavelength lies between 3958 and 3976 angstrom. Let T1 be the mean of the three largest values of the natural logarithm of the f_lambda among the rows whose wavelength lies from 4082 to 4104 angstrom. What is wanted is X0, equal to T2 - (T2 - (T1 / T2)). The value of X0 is 1.25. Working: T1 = 2.89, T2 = 2.32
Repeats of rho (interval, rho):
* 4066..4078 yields 4067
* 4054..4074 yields 4055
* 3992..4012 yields 3993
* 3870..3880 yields 3875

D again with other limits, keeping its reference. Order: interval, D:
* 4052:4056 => 31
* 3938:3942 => 7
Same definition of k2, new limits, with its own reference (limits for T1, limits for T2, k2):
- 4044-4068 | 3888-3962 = -0.23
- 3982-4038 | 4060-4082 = 0.47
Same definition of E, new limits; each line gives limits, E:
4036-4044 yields 16.6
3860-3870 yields 13.1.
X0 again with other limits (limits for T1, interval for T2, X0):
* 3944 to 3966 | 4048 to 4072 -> 0.90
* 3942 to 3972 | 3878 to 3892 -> 1.03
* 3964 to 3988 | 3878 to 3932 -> 1.02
